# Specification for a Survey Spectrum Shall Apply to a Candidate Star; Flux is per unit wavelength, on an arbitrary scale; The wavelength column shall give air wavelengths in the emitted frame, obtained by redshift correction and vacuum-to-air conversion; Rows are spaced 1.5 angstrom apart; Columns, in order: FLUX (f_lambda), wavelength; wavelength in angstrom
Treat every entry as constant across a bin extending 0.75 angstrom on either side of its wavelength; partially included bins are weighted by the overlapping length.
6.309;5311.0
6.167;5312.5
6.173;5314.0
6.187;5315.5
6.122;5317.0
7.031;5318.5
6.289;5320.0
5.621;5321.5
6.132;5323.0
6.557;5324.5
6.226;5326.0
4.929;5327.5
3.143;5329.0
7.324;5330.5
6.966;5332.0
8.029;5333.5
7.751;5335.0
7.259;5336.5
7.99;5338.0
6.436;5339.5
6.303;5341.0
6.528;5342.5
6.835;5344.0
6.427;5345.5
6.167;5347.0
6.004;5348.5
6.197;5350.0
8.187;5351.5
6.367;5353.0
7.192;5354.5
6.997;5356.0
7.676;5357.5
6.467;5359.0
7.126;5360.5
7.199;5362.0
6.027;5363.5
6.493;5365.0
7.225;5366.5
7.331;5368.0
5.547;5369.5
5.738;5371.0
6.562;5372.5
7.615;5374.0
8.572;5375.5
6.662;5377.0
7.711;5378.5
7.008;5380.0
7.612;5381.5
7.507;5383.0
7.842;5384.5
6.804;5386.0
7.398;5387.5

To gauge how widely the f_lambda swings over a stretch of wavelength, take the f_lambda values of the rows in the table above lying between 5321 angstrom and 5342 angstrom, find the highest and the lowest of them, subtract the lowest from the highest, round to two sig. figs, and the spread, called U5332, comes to 4.9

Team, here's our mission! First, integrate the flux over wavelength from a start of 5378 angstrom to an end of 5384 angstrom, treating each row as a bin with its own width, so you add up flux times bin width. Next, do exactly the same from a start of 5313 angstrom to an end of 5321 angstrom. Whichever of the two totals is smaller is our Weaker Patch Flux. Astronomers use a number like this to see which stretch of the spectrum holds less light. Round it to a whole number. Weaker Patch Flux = 45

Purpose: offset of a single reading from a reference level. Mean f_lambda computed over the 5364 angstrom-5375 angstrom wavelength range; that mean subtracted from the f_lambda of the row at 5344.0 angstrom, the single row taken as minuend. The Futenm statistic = 0.2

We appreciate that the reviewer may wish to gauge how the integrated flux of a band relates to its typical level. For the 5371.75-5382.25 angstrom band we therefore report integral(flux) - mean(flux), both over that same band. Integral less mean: 70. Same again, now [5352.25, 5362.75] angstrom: 67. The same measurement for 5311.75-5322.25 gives 59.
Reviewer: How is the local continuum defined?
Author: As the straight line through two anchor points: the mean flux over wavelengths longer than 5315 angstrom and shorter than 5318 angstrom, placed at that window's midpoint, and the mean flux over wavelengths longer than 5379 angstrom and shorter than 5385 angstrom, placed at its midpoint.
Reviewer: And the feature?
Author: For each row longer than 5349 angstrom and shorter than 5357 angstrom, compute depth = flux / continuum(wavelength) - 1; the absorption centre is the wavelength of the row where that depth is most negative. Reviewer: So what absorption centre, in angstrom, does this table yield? 5350.0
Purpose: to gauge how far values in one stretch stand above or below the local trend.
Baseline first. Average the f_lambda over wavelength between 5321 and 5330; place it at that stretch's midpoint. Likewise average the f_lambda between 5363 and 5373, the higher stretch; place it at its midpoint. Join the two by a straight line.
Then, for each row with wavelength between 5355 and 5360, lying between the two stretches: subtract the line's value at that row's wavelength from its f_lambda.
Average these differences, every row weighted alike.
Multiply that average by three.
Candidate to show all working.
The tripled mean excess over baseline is 2.6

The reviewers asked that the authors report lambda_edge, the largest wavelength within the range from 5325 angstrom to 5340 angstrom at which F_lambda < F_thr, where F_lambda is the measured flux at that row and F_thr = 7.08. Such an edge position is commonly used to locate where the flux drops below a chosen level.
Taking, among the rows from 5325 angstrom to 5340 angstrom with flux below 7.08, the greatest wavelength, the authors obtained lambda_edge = 5339.5 angstrom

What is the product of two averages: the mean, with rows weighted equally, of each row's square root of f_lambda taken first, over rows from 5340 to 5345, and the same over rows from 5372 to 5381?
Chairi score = 6.94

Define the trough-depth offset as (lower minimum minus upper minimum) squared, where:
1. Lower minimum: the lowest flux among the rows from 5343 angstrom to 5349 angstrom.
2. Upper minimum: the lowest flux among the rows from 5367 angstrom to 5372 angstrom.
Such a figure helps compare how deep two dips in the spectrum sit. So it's 0.21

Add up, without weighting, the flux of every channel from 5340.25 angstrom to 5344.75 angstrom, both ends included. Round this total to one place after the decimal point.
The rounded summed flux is 19.7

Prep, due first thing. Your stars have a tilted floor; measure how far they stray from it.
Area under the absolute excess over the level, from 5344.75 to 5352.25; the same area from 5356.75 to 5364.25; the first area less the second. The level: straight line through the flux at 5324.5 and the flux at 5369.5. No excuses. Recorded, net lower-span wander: -4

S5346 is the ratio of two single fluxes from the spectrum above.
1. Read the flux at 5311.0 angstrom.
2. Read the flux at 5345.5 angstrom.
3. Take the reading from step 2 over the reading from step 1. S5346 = 1.02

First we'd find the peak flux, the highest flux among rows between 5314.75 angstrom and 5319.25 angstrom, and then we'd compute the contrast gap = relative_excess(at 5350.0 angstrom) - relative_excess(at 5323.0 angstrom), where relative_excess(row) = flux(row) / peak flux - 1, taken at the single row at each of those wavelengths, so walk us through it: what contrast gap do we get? 0.01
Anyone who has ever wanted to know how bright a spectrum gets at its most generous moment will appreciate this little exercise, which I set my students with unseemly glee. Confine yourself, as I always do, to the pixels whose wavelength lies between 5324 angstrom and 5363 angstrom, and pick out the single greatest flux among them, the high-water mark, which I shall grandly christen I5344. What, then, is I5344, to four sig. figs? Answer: 8.187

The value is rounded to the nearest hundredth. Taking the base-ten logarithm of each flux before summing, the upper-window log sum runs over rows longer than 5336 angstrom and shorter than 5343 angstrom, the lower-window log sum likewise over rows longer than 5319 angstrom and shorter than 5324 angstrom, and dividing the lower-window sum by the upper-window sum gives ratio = 0.56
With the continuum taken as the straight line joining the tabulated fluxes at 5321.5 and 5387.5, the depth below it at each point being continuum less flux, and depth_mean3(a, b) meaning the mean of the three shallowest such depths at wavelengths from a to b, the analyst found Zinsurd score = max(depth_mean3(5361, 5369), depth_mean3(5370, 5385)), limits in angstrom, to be -0.45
